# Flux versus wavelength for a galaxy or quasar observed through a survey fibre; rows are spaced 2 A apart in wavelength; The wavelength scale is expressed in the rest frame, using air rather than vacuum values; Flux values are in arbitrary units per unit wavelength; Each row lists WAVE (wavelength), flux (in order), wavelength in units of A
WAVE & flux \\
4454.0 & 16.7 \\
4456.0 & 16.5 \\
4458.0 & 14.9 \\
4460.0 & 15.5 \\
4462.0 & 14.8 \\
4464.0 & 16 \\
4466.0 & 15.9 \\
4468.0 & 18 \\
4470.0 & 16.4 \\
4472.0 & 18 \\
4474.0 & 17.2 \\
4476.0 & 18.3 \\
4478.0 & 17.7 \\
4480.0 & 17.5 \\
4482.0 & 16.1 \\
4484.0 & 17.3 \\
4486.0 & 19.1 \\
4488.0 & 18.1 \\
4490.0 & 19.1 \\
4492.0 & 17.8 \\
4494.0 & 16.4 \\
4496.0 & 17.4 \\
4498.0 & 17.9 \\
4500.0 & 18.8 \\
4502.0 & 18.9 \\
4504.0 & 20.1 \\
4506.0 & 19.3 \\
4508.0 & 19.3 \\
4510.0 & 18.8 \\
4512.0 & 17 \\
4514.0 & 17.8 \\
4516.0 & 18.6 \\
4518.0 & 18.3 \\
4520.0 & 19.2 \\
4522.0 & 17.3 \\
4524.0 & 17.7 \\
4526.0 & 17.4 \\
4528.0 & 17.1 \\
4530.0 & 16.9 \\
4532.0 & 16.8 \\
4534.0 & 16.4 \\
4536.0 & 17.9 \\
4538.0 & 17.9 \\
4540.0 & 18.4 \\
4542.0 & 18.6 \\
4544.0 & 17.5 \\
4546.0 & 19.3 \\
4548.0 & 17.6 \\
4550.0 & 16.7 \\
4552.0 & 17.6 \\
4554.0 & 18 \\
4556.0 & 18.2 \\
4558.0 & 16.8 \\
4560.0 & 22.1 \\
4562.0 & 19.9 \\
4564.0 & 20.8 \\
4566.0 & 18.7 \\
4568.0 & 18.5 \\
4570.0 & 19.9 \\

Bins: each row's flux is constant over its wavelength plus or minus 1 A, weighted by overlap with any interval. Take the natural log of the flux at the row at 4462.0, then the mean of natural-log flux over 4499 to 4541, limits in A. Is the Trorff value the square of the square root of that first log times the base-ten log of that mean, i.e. 1.24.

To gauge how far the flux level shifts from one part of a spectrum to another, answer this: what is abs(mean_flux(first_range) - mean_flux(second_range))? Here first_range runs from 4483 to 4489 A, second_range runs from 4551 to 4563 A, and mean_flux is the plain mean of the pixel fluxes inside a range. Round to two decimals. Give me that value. 0.60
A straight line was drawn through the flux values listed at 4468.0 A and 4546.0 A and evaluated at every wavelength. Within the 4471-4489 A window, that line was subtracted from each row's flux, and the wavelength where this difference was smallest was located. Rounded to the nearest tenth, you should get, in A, 4482.0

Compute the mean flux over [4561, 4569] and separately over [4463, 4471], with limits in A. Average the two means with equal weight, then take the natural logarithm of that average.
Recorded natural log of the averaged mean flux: 2.89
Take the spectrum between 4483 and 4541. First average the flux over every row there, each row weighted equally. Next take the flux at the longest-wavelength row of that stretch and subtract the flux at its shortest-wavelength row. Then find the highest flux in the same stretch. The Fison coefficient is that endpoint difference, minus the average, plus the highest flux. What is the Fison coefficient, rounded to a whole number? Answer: 3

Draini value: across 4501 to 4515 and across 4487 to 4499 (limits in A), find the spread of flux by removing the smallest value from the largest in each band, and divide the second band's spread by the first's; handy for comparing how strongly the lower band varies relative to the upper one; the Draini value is 0.9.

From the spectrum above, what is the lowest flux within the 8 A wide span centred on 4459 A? 14.8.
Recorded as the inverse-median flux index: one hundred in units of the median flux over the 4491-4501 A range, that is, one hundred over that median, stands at 5.62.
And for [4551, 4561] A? 5.56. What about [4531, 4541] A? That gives 5.59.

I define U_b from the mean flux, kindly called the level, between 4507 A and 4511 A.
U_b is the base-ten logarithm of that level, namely 1.28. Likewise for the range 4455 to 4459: 1.20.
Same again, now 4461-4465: 1.19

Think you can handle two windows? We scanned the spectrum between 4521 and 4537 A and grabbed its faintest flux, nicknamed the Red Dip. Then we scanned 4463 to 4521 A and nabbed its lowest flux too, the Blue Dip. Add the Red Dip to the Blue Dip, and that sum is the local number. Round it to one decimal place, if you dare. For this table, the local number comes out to 32.3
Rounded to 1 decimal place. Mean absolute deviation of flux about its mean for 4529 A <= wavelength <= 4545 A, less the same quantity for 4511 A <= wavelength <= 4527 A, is 0.1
